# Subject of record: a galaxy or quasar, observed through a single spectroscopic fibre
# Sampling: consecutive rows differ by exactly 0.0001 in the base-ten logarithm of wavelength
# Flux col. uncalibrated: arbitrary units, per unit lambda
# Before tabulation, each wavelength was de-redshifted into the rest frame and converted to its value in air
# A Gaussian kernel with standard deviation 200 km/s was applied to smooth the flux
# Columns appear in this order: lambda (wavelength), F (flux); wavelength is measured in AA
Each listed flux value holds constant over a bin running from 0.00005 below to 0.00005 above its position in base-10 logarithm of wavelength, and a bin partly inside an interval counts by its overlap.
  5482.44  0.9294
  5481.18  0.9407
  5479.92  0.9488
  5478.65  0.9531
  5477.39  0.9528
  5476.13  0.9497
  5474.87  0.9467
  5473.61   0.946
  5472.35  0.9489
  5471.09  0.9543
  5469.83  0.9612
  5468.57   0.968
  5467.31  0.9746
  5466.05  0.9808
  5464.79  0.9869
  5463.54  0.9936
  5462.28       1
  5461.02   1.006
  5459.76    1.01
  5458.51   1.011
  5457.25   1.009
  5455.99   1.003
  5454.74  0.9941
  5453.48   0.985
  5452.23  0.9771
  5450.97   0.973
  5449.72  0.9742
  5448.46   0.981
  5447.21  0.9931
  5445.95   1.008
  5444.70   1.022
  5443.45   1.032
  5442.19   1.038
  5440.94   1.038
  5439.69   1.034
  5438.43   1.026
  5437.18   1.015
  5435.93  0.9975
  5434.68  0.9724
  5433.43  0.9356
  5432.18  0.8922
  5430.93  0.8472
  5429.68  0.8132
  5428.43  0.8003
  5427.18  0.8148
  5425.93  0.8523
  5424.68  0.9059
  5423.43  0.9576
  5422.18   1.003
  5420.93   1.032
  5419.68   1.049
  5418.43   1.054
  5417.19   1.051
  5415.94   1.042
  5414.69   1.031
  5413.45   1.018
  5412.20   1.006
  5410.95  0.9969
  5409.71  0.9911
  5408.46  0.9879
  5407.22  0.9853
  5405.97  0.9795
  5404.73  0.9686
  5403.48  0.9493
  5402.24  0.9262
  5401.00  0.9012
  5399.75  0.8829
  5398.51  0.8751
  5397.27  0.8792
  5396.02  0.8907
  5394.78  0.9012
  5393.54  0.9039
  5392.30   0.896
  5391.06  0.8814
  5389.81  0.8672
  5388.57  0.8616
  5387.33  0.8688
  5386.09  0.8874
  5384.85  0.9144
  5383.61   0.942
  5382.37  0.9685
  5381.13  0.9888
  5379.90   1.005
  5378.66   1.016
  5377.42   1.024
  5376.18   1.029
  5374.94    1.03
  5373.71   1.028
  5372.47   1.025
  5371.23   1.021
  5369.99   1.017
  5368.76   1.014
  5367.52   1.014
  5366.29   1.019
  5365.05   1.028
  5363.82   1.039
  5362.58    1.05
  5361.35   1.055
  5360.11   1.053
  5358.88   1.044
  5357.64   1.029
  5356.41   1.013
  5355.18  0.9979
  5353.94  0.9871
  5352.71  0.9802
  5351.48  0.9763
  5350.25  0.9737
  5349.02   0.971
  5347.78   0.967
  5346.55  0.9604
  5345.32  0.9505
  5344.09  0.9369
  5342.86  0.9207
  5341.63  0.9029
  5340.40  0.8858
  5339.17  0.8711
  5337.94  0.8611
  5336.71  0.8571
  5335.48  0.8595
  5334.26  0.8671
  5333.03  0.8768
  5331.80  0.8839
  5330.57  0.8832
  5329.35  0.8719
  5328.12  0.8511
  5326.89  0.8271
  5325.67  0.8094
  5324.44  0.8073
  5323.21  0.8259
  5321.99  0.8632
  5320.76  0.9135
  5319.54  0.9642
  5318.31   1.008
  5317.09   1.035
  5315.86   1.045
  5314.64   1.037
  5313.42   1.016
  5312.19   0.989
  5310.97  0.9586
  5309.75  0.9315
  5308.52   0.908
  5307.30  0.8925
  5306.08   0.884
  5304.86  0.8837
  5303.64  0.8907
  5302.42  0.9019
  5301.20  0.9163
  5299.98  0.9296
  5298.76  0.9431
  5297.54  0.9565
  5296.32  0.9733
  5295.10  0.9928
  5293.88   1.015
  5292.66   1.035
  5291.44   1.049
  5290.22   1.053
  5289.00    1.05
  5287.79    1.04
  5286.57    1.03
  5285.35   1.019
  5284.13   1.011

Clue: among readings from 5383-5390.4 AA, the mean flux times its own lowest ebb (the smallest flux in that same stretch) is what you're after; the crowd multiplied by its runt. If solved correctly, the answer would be 0.77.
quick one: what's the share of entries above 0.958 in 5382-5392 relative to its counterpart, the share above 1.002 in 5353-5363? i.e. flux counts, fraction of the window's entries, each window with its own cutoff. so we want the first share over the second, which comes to 0.2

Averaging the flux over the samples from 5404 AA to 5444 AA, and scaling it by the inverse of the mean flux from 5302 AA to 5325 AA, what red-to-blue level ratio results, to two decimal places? 1.04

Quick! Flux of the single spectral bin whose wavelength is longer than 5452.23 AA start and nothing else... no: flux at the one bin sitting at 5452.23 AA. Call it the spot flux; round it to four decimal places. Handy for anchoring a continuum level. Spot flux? 0.9771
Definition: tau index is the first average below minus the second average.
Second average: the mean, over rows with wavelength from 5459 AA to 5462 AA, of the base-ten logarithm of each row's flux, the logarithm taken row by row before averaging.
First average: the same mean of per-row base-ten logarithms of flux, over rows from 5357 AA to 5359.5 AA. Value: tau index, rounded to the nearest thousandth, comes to 0.012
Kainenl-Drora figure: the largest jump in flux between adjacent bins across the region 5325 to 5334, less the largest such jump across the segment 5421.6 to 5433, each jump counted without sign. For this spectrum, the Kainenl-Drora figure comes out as -0.030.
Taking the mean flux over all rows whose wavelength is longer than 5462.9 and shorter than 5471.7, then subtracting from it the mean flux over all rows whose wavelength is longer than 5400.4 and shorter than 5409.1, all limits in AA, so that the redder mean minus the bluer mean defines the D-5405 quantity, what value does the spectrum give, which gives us 0.02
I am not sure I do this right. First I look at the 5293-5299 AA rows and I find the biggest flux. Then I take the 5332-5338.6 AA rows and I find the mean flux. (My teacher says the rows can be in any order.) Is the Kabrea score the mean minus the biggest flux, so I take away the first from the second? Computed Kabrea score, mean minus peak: -0.15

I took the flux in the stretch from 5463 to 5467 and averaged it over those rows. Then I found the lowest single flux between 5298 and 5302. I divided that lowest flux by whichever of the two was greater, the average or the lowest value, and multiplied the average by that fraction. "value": 0.916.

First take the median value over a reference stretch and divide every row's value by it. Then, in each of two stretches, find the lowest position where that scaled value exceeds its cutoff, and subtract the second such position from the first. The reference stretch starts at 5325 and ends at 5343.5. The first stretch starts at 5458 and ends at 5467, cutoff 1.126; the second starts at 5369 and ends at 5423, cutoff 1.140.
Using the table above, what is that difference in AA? 88.5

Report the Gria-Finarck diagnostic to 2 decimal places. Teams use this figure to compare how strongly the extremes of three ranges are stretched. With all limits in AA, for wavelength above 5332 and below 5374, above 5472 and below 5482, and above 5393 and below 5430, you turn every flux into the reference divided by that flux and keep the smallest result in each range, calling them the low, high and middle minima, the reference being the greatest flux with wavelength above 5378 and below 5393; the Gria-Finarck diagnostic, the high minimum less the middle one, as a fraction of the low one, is 0.11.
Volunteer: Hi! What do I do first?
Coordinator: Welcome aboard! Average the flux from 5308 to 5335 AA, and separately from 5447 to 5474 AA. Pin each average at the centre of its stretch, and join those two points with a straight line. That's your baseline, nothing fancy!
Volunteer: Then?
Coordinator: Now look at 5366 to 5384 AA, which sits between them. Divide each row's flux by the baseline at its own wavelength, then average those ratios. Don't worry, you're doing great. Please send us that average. 1.07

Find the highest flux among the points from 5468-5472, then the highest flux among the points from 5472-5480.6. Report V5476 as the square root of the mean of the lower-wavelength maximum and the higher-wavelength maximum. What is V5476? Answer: 0.98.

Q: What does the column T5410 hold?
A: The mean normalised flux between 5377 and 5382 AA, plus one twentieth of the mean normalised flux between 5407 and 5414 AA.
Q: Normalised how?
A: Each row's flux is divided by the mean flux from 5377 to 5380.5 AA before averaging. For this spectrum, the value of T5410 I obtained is 1.04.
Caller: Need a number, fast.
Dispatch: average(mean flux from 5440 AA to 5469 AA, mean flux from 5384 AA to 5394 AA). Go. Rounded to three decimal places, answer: 0.942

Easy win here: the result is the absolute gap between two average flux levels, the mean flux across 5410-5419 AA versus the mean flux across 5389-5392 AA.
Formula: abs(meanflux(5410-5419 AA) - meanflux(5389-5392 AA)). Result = 0.154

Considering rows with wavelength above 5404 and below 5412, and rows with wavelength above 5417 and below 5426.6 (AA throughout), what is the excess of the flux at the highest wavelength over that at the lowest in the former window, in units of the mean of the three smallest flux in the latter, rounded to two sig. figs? 0.031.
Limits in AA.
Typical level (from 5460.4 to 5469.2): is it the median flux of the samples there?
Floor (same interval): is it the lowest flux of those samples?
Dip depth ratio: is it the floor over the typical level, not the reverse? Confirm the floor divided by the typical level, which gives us 0.981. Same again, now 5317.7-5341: 0.931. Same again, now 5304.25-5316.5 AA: 0.935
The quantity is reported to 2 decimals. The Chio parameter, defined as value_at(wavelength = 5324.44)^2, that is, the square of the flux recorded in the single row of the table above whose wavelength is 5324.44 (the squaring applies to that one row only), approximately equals 0.65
